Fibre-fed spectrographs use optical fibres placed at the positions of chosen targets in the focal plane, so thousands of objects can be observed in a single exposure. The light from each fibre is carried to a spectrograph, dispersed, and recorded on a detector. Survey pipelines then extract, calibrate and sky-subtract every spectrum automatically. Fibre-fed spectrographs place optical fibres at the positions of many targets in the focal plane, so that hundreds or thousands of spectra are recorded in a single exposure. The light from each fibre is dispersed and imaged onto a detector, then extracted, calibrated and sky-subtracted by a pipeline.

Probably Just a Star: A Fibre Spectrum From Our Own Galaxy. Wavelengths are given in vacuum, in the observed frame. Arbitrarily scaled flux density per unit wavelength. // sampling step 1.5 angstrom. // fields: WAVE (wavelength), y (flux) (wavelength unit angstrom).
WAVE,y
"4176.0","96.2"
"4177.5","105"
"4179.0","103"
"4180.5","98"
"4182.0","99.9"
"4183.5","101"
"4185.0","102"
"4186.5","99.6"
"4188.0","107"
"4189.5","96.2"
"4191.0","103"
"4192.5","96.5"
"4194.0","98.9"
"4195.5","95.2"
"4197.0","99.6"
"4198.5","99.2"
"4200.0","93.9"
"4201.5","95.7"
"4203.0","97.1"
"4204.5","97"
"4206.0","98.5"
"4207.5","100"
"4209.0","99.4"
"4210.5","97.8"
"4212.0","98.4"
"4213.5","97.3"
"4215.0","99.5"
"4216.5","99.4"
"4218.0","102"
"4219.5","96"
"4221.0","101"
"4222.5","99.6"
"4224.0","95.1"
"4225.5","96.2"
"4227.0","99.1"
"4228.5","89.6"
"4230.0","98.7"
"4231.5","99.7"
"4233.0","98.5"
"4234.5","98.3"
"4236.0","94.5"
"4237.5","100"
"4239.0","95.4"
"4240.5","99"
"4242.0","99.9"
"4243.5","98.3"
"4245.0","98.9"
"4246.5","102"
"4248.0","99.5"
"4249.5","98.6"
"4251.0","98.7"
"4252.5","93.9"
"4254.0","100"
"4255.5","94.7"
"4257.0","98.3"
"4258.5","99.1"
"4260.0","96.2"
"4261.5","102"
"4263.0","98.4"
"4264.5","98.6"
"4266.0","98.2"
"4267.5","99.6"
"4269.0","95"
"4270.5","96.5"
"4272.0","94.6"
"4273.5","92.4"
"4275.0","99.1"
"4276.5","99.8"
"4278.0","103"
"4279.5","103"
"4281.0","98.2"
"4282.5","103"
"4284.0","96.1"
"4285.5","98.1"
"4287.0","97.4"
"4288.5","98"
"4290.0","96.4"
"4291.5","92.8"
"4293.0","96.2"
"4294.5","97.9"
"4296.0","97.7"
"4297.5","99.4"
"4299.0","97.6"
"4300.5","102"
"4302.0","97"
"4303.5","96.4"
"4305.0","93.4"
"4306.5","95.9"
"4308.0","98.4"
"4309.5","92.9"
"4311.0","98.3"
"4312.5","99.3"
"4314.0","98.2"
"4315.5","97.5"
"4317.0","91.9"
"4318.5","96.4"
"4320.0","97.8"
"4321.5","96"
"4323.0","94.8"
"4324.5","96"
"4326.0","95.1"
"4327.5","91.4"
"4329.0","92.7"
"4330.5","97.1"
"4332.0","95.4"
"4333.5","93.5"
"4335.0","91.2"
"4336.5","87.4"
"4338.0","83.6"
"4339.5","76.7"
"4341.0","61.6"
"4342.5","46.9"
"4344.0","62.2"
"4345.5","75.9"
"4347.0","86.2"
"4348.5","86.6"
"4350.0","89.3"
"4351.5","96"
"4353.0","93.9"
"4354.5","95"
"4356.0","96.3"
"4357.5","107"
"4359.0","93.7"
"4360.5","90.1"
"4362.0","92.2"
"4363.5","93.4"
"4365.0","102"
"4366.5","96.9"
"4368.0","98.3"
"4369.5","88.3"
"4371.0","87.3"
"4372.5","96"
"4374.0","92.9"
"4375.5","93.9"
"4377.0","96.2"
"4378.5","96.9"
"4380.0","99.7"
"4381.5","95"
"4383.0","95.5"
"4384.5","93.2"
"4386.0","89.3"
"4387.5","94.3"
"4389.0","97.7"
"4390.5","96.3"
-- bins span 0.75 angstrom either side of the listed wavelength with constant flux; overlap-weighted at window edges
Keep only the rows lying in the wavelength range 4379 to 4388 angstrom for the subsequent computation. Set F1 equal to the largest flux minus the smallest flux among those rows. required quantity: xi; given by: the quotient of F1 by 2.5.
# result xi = 4.2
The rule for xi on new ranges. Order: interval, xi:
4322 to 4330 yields 1.8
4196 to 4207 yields 2.3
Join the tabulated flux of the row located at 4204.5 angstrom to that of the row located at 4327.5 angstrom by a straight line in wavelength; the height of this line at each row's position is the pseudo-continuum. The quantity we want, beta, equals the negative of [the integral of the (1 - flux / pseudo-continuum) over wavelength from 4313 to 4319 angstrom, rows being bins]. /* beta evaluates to 0.27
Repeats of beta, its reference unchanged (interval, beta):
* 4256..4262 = 0.26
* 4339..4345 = -1.91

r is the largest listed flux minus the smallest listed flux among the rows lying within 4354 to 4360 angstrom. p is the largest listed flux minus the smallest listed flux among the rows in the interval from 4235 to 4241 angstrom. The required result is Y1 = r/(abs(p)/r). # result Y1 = 32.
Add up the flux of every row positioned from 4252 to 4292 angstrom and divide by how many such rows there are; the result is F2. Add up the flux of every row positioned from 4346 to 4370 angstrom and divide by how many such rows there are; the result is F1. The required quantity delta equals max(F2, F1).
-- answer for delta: 97.9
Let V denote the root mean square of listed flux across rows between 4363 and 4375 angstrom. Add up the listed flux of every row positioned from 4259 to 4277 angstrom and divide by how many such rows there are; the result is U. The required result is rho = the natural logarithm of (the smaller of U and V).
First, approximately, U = 97.5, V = 95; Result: 4.55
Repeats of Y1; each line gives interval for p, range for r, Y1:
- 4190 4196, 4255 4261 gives 2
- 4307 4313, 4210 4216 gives 1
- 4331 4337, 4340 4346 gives 105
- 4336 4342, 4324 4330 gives 1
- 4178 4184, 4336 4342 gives 133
